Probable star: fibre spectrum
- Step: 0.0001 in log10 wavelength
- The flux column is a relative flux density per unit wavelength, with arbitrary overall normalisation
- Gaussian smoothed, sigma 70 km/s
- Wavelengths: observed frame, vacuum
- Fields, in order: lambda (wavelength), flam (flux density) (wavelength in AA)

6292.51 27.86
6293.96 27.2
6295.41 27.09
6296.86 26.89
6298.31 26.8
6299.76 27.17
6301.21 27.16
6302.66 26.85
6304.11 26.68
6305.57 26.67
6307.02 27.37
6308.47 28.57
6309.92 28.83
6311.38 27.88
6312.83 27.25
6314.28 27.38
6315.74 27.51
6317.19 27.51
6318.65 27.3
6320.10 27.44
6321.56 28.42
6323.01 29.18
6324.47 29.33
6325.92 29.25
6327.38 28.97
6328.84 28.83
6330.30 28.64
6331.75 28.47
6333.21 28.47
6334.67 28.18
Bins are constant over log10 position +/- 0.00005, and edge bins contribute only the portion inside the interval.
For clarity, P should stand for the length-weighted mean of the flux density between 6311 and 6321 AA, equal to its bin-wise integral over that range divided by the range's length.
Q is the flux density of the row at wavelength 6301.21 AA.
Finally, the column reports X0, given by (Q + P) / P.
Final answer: 1.99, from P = 27.5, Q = 27.16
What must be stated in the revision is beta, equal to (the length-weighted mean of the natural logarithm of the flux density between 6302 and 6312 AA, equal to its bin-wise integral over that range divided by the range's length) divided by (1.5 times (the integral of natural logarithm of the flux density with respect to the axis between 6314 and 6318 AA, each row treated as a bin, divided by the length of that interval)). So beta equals 0.668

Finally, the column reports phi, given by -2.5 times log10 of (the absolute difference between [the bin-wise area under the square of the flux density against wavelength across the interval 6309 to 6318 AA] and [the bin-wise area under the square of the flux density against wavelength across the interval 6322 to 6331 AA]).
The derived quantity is -7.0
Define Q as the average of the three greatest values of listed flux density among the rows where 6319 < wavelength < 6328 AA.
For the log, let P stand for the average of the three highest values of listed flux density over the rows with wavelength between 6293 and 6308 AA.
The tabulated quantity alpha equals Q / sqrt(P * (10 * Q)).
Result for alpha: 0.328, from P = 27.2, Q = 29.3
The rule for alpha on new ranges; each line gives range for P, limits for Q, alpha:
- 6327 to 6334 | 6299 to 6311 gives 0.313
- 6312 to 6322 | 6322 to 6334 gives 0.324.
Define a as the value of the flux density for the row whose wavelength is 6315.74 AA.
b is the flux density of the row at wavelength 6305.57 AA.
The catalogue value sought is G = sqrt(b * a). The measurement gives 27.1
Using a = 27.51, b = 26.67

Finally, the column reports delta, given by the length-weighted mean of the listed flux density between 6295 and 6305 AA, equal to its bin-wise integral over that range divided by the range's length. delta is 26.9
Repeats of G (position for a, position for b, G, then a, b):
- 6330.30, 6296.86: 27.8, 28.64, 26.89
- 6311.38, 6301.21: 27.5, 27.88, 27.16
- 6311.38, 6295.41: 27.5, 27.88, 27.09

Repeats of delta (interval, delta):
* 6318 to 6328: 28.6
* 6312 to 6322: 27.5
